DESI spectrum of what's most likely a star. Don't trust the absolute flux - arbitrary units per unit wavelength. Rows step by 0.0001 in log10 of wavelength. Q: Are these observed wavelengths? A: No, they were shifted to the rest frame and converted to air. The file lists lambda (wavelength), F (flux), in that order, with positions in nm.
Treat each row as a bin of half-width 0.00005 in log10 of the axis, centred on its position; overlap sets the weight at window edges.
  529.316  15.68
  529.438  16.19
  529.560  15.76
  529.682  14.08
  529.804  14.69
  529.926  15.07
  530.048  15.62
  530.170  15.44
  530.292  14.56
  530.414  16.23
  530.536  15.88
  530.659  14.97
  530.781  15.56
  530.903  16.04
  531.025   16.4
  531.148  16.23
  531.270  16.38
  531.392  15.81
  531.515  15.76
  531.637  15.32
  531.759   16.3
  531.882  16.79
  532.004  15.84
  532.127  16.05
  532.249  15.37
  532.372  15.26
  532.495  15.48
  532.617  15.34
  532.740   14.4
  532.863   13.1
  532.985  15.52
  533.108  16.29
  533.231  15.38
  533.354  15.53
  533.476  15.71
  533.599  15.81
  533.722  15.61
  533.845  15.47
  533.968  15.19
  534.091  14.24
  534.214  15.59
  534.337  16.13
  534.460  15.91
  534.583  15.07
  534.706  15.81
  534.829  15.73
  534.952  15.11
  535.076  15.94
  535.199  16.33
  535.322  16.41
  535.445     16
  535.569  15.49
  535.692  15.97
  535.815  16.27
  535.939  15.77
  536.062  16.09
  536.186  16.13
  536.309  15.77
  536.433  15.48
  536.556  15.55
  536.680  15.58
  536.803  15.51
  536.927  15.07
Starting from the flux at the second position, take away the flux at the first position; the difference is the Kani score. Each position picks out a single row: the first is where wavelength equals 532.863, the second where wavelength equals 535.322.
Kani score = 3.3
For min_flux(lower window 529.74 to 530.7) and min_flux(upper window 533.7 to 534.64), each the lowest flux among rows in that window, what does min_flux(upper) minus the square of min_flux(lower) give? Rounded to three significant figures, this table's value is -198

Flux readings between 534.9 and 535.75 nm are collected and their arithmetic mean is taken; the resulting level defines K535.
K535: 15.9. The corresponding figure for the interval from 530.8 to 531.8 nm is 16.0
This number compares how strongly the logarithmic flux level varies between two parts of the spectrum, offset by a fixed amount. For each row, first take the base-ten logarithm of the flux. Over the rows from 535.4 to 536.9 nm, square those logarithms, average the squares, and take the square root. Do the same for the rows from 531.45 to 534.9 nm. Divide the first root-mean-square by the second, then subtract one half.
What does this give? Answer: 0.507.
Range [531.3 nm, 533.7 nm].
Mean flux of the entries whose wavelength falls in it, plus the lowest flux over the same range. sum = 28.6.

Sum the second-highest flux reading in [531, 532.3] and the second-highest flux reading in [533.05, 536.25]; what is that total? 32.7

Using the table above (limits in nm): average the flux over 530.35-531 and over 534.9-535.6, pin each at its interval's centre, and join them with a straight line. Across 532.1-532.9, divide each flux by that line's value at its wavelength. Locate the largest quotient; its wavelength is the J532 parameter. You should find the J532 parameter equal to 532.127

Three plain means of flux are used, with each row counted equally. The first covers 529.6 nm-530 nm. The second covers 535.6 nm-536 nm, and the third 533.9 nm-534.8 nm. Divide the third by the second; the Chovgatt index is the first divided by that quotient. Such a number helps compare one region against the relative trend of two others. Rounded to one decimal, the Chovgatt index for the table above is 15.2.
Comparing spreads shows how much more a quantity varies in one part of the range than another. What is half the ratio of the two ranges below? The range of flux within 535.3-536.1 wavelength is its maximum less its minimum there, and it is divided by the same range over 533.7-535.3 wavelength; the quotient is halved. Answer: 0.22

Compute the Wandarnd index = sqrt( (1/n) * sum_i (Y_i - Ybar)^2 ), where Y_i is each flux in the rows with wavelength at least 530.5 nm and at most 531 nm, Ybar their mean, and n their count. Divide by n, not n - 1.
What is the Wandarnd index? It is 0.41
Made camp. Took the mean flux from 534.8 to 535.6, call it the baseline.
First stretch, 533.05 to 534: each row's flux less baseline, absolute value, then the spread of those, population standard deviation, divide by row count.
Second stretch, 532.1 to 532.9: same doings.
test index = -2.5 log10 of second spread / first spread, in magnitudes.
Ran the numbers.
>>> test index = -1.7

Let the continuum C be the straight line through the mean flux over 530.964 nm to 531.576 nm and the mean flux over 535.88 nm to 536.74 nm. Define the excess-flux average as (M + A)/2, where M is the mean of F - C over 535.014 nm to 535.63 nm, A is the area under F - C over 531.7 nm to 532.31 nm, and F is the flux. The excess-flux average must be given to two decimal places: 0.10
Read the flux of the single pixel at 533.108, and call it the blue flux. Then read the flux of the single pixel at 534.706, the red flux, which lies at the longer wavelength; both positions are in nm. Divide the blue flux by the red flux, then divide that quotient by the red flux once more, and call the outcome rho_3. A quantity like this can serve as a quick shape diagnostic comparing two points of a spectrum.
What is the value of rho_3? 0.065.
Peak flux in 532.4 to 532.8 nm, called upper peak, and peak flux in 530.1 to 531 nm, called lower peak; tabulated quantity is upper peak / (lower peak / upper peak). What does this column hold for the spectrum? 14.8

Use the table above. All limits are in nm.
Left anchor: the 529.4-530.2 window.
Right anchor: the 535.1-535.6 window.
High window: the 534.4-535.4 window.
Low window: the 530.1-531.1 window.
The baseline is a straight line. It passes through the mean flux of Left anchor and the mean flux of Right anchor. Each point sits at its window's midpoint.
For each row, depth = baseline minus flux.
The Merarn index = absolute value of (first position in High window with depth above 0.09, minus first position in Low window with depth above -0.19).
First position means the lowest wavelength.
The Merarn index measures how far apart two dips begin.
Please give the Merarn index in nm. 4.41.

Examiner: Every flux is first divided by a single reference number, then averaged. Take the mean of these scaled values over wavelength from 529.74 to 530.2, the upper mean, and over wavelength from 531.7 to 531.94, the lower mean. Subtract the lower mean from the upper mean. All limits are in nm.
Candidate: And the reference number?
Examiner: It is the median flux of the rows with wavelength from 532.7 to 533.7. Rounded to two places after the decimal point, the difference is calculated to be -0.09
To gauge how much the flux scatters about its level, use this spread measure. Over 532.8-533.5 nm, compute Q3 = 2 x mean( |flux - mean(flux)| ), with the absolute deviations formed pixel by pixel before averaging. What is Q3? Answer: 1.44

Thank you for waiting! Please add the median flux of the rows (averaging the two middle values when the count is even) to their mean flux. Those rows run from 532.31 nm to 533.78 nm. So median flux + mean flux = 30.8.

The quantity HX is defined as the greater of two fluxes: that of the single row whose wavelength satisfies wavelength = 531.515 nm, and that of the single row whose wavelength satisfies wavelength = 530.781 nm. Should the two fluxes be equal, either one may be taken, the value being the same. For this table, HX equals 15.8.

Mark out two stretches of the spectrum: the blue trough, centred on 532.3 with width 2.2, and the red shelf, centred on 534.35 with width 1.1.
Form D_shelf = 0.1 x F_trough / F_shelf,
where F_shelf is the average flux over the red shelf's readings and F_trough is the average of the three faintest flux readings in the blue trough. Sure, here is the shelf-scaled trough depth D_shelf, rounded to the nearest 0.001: 0.092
